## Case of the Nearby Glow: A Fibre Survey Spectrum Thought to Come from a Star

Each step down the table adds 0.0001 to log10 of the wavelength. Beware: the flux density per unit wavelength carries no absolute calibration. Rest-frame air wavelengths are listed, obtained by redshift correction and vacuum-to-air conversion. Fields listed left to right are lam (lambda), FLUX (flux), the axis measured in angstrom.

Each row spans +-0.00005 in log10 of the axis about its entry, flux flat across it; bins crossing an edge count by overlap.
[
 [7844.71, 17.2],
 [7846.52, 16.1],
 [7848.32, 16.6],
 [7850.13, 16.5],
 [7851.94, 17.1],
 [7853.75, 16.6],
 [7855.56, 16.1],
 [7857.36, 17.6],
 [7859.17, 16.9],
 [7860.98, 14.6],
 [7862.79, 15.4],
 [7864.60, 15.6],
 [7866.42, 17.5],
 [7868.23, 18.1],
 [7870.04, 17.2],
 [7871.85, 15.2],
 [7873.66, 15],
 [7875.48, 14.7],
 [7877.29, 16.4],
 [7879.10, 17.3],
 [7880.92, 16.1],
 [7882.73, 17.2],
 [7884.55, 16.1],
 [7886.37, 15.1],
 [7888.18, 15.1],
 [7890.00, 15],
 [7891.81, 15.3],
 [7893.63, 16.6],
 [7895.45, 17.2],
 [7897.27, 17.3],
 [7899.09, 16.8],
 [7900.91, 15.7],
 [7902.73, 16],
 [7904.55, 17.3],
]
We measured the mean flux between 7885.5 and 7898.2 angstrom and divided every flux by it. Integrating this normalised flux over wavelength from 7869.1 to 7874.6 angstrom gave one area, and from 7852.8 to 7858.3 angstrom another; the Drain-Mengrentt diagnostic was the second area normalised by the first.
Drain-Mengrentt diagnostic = 1.06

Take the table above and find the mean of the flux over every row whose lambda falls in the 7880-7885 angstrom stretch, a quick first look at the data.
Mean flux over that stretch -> 16.5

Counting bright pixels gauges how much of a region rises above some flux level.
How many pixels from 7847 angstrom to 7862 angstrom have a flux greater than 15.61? 7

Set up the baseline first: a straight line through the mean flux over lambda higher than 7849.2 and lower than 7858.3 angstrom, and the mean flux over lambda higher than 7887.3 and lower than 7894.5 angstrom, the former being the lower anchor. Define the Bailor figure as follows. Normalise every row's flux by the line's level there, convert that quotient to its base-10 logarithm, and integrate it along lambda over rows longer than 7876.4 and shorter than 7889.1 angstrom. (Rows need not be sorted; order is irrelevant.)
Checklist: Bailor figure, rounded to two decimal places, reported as 0.13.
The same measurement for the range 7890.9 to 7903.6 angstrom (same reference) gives 0.39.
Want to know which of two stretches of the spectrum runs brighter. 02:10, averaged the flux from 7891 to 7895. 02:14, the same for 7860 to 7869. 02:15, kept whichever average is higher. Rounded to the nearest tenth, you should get 16.2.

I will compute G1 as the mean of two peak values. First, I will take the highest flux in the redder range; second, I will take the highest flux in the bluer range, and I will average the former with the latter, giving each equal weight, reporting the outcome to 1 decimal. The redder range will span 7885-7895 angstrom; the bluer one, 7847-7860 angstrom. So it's 17.1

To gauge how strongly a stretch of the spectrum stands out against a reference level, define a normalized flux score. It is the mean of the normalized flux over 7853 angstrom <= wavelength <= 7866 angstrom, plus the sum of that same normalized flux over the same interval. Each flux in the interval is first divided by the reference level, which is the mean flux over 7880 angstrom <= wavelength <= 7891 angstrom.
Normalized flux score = 8.18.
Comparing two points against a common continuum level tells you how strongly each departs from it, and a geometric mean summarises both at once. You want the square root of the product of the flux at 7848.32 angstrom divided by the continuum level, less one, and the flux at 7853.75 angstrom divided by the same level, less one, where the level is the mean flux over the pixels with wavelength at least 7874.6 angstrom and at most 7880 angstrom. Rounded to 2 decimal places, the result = 0.03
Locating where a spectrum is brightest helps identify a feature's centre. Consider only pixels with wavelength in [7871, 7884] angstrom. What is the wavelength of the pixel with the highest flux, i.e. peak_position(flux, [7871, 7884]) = 7879.10 angstrom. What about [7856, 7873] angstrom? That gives 7868.23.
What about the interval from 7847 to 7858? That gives 7857.36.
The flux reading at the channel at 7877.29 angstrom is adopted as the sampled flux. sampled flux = 16.4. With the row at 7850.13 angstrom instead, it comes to 16.5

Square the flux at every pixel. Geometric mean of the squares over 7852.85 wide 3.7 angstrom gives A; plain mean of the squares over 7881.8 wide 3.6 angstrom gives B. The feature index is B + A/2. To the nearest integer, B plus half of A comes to 419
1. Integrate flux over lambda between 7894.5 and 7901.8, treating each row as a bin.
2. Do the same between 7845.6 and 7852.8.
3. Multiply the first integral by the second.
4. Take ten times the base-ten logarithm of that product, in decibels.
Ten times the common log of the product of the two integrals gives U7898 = 41.6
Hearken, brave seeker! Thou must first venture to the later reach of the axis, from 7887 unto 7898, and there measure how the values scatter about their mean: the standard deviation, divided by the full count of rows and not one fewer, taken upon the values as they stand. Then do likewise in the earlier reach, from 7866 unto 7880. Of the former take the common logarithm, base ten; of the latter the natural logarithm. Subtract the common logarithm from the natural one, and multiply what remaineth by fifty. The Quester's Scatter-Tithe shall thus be 10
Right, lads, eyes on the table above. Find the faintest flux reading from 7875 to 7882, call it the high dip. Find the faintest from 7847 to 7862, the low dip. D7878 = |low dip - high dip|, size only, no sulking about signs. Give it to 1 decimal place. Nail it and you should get 0.1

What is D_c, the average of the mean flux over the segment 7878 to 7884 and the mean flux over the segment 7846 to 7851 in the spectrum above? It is 16.6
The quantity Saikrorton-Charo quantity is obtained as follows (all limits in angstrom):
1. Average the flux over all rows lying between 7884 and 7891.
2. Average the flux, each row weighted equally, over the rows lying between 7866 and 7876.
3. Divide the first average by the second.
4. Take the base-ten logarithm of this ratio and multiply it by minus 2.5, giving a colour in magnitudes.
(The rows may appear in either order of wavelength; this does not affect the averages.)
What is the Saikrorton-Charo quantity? 0.07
